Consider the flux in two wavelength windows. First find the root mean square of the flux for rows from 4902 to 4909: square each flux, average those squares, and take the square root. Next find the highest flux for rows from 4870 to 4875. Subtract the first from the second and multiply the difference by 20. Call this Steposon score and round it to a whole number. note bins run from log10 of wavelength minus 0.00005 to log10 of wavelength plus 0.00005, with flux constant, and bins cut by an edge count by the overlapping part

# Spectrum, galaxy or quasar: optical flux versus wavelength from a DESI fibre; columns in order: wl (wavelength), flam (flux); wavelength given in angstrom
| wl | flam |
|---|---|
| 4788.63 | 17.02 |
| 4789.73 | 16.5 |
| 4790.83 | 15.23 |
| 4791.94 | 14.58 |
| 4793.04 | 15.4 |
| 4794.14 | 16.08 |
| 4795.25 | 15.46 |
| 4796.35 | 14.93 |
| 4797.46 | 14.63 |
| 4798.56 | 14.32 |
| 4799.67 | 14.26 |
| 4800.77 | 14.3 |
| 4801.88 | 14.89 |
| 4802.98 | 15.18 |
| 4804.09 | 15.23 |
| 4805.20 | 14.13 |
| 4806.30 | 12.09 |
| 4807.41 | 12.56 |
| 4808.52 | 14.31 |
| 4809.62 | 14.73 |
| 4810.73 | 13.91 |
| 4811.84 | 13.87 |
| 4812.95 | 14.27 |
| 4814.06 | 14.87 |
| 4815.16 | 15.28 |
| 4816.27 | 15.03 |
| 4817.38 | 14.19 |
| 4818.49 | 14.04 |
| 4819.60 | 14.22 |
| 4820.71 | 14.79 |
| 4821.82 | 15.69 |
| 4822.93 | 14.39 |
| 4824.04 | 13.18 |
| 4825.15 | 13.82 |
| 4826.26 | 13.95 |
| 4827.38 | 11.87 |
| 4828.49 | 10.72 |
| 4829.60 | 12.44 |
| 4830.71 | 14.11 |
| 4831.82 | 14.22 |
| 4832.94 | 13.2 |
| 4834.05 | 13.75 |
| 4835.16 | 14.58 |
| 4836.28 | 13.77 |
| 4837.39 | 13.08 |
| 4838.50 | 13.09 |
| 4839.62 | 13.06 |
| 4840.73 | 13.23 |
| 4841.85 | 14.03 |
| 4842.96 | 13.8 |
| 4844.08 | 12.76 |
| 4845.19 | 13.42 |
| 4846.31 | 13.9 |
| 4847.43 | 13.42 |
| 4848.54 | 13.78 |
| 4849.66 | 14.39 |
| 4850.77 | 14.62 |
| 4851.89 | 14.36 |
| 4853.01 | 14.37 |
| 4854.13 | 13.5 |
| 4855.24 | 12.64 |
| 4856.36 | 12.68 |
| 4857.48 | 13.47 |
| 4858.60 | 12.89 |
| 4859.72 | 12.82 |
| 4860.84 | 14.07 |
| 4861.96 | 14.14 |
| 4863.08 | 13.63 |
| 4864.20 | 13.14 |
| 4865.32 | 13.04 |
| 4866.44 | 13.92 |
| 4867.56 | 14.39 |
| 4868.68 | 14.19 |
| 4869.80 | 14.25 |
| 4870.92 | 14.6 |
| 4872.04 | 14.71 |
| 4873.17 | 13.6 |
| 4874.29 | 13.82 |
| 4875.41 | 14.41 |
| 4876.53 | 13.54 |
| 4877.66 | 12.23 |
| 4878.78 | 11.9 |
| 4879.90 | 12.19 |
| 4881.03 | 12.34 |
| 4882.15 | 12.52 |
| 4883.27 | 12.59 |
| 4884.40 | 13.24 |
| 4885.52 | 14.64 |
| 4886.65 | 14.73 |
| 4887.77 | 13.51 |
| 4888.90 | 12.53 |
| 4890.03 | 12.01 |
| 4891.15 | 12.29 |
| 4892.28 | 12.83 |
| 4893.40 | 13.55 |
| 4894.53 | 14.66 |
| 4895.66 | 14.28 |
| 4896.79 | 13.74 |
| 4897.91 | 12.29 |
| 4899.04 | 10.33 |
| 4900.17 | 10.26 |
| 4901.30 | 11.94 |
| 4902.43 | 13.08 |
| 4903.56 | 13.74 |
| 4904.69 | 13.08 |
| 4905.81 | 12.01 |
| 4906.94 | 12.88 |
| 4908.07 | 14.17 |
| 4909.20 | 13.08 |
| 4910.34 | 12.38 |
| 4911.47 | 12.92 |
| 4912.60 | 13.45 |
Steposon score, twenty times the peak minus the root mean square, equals 31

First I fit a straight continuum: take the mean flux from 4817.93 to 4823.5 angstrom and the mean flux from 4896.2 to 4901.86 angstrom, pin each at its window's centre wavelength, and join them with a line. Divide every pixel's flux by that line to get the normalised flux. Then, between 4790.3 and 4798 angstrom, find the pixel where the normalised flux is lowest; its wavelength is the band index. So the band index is 4791.94 angstrom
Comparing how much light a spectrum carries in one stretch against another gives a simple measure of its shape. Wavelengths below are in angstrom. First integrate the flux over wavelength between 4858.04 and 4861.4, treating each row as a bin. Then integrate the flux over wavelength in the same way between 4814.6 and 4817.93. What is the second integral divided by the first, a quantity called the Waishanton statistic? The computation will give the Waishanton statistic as 1.11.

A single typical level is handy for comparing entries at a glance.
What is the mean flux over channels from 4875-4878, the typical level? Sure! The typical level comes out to 13.4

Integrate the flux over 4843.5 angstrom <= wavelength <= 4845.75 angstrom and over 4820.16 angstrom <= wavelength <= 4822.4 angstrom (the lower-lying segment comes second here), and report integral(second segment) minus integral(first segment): 5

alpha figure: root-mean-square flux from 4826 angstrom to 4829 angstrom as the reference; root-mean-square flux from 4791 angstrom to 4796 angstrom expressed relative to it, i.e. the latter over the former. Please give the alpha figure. 1.26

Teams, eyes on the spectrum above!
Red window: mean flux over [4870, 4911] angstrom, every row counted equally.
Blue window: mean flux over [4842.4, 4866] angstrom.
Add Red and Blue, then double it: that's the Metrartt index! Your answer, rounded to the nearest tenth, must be 53.2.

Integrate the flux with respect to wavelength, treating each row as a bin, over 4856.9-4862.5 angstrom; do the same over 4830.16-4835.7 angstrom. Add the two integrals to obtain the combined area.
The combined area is 153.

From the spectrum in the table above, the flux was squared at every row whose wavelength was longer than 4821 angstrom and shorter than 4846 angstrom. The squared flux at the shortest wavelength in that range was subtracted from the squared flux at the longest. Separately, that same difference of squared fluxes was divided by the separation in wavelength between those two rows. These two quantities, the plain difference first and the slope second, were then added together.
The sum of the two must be -69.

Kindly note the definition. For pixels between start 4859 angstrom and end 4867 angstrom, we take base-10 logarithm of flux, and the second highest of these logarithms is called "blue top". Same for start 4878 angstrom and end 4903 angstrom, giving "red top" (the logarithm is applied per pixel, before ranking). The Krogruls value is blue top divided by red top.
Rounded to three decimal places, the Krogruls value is 0.985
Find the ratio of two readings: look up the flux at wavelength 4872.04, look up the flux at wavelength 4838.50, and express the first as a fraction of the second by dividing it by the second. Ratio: 1.12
